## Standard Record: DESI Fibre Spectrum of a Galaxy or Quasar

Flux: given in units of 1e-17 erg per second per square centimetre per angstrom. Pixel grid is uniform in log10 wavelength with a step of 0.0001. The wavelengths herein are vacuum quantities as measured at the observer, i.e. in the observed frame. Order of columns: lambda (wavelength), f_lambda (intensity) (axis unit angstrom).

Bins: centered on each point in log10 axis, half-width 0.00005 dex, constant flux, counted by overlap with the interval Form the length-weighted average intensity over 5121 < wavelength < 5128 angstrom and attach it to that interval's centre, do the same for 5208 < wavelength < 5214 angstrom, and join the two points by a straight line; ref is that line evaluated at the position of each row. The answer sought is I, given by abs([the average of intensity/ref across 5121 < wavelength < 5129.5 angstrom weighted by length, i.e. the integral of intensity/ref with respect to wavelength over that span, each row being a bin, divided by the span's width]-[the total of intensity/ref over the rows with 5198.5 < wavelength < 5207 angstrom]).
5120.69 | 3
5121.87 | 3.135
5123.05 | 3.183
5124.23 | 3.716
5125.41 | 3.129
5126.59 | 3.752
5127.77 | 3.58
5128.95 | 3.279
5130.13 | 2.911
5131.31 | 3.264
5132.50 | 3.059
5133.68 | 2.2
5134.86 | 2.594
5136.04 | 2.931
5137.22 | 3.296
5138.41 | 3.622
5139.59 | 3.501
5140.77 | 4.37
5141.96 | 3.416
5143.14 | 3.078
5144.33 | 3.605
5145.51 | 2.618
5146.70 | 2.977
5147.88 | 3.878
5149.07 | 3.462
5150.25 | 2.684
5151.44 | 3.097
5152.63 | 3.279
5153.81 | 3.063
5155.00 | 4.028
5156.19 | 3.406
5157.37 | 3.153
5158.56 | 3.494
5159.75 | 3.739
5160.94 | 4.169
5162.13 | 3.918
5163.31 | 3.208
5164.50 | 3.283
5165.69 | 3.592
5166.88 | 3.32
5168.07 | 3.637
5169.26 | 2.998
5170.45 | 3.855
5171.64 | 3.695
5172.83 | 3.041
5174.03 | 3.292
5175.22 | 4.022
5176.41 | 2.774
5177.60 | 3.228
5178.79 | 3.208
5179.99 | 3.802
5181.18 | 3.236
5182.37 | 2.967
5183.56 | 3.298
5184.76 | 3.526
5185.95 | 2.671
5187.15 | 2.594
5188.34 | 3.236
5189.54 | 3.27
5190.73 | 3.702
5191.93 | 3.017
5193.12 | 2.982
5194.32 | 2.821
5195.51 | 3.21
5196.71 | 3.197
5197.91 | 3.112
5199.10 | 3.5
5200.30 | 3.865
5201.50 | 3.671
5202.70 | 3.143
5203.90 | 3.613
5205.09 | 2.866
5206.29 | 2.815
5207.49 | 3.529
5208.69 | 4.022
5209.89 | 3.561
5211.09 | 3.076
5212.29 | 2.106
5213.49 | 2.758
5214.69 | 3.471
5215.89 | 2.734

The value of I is 6.5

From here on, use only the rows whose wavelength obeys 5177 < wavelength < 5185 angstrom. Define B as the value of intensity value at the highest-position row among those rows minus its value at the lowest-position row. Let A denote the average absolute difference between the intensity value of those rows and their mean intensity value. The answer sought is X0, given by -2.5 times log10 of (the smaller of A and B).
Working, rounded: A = 0.19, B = 0.3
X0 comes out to 1.8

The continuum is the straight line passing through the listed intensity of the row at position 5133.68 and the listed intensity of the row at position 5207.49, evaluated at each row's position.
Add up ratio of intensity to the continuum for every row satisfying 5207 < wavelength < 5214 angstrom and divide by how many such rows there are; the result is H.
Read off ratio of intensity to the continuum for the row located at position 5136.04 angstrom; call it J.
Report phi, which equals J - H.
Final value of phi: 0.4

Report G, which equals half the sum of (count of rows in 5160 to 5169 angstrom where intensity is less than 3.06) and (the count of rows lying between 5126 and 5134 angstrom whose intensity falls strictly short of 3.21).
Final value 1.5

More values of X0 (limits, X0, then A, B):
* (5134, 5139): 1.1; 0.35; 1.0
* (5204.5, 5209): 0.8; 0.47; 1.2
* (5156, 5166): 1.8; 0.27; 0.2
